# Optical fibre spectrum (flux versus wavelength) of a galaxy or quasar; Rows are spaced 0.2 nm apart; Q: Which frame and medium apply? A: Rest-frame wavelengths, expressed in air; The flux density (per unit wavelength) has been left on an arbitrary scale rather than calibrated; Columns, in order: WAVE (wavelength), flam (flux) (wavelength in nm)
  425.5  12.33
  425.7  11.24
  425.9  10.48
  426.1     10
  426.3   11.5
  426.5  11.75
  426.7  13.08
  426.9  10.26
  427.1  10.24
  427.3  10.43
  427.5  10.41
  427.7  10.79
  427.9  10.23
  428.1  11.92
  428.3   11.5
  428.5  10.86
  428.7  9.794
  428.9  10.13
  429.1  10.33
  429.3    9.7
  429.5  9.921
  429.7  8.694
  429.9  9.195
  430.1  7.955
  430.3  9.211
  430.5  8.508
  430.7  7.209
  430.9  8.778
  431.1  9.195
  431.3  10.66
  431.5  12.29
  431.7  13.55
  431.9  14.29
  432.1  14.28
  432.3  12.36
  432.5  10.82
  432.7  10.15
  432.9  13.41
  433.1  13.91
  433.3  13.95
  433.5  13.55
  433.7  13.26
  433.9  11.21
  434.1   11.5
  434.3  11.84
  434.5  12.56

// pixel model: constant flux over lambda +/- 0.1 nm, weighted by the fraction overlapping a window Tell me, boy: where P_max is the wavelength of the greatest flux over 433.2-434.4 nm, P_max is 433.3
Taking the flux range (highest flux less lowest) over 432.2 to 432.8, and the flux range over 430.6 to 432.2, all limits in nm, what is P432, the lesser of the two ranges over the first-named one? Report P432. 1.0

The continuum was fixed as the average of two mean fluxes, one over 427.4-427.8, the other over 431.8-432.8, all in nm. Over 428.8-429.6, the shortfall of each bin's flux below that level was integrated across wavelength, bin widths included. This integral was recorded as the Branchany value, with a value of 1.2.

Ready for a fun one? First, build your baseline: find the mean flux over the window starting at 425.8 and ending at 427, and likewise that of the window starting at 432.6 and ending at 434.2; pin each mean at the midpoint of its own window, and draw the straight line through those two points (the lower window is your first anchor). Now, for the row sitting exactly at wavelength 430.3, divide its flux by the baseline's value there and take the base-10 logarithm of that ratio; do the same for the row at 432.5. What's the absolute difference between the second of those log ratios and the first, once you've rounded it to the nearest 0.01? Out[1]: 0.05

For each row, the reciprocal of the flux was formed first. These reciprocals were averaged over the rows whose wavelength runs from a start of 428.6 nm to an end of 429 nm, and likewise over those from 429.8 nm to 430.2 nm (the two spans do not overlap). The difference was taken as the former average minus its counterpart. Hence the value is -0.017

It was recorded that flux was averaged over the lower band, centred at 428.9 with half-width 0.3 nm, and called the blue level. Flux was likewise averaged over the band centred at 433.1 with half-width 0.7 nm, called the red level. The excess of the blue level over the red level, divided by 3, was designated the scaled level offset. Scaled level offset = -0.88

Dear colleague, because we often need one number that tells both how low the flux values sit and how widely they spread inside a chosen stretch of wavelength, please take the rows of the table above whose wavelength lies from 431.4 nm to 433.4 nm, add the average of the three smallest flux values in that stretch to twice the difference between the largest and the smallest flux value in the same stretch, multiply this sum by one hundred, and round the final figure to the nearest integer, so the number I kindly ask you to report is 1937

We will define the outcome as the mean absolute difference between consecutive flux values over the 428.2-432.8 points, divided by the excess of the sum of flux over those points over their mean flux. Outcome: 0.0041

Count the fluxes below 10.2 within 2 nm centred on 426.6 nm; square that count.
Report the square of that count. 1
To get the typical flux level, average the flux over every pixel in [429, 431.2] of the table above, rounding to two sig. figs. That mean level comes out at 9.0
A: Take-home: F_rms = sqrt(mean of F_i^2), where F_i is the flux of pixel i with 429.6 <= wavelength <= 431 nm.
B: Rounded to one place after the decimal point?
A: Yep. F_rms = 8.5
